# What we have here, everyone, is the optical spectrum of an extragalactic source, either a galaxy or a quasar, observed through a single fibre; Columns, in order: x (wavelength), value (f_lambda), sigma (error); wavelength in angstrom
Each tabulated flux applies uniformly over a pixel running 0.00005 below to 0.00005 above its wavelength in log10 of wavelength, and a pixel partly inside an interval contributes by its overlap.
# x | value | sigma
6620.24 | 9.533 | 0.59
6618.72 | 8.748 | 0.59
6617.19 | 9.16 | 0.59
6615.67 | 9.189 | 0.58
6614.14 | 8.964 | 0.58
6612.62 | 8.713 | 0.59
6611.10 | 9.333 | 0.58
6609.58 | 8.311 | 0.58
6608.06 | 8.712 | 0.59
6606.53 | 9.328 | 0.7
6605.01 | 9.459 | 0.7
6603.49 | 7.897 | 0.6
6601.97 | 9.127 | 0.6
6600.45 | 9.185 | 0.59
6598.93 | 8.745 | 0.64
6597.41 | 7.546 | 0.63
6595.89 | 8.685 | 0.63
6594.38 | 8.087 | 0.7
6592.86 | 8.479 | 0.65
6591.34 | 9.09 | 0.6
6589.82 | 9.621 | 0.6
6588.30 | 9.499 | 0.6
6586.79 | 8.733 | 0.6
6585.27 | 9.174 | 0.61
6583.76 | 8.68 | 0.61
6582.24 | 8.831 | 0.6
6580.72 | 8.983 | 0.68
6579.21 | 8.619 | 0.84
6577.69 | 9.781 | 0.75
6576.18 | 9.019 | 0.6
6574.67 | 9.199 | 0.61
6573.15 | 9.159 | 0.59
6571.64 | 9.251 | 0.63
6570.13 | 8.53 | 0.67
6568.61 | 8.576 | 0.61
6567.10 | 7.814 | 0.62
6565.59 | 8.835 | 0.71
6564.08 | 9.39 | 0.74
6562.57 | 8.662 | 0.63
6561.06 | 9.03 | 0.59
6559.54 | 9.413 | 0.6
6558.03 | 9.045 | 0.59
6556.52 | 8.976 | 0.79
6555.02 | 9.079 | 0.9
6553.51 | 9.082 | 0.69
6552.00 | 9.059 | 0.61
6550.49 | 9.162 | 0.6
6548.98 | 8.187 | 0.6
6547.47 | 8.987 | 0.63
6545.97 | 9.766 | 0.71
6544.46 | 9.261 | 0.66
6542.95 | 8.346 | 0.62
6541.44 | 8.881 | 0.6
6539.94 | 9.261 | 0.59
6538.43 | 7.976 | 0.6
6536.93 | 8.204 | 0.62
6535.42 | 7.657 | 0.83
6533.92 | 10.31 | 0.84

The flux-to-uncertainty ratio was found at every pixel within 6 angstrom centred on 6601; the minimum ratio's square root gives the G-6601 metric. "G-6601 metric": 3.63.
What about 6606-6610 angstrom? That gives 3.65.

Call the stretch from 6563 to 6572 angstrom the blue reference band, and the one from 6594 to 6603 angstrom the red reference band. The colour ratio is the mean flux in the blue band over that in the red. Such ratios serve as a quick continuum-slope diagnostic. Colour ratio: 1.02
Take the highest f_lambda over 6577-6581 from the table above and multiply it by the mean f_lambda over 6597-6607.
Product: 86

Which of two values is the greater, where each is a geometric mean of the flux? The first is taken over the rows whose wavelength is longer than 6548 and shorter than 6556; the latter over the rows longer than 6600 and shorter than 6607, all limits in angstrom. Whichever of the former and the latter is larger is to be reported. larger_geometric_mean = 8.98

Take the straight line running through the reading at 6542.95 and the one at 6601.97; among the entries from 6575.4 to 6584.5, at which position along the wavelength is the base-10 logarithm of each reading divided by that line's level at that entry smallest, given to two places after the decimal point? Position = 6579.21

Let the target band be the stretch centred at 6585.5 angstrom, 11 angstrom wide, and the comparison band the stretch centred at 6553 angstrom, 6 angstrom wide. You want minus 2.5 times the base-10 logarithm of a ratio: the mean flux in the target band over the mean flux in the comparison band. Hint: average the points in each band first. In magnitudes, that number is 0.00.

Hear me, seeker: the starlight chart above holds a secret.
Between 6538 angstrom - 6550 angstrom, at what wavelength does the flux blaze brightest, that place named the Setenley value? 6545.97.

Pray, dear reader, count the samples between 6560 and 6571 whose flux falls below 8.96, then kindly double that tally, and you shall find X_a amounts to 10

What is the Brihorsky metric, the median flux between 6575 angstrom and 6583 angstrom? 8.98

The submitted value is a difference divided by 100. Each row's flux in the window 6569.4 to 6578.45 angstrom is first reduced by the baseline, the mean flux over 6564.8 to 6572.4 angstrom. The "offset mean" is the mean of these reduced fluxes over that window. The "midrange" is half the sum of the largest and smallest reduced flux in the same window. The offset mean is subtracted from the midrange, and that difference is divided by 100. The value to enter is 0.0000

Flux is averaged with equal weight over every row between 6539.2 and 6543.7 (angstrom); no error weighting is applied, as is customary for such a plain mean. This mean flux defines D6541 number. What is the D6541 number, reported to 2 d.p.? 8.83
